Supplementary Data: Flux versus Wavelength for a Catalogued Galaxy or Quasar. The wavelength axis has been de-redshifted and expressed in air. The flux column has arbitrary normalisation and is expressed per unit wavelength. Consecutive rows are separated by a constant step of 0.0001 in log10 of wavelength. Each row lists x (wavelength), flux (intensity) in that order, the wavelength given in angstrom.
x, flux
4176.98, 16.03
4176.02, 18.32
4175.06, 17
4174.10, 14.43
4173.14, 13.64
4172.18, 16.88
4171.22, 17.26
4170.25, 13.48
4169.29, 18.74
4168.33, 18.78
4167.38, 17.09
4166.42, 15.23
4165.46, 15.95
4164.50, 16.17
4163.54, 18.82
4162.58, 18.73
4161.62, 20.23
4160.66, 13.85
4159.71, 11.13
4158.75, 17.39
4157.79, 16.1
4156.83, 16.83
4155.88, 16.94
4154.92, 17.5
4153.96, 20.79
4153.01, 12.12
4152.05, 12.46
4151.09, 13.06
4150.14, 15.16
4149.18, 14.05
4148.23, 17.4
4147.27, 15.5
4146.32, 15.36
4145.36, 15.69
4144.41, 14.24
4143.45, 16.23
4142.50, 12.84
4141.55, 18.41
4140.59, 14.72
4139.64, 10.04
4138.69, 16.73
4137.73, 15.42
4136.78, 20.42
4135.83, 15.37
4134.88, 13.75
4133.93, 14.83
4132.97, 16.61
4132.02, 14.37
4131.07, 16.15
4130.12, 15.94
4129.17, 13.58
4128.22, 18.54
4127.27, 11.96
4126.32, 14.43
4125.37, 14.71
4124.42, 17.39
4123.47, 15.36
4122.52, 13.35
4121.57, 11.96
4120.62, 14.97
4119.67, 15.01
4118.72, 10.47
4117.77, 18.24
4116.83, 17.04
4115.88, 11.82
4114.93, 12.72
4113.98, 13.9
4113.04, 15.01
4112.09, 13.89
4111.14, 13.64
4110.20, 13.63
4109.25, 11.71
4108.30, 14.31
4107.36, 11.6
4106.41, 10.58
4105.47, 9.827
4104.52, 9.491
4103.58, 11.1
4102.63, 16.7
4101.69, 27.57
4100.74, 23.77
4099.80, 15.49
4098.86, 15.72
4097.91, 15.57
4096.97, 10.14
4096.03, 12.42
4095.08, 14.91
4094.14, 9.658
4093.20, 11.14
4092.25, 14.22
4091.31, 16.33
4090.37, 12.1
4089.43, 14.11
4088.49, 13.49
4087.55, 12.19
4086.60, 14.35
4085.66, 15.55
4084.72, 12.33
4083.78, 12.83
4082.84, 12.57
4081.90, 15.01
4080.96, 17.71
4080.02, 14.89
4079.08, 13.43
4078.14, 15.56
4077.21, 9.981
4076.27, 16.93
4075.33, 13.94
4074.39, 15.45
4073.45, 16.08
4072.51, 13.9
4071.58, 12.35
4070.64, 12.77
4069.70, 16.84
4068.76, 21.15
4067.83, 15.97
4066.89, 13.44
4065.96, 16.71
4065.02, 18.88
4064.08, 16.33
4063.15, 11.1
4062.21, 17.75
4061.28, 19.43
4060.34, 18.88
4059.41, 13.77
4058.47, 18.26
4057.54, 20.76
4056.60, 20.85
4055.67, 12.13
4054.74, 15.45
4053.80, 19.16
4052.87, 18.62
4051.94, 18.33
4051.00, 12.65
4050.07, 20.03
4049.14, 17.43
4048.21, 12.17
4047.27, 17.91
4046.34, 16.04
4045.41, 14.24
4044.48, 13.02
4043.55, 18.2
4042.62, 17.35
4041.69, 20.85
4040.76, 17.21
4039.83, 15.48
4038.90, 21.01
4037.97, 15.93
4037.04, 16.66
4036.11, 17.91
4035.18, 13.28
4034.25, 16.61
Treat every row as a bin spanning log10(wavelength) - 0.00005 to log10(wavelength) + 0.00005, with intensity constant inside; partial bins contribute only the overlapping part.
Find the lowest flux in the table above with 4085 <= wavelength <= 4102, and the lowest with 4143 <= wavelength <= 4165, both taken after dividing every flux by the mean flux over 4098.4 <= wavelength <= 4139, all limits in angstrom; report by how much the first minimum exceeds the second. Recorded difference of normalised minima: -0.10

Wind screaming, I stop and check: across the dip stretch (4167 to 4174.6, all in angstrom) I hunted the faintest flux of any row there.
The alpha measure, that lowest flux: 13.48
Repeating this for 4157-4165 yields 11.13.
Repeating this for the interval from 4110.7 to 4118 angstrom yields 11.82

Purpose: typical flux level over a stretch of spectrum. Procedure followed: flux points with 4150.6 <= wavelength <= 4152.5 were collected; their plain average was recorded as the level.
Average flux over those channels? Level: 12.8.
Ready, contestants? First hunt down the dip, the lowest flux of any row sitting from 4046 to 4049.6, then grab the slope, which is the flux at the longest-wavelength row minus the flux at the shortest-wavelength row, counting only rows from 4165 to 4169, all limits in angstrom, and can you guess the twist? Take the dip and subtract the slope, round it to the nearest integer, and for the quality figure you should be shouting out 9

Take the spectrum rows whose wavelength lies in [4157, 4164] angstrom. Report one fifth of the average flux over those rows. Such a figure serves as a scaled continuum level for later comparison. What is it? 3.32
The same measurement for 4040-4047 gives 3.34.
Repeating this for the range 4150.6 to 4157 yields 3.13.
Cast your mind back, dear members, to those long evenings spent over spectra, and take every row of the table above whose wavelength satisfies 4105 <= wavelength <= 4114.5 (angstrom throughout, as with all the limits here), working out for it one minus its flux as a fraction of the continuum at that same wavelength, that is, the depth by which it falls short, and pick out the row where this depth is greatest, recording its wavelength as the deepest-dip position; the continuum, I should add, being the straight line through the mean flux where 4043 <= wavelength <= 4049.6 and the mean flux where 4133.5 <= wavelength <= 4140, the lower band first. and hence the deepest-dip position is 4105.47 angstrom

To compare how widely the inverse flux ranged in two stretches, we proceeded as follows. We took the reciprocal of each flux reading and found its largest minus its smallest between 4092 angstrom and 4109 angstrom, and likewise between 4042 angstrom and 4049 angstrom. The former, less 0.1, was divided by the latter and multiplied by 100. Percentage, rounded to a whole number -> -114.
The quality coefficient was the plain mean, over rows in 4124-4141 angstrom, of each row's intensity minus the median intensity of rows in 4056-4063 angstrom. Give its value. -3.6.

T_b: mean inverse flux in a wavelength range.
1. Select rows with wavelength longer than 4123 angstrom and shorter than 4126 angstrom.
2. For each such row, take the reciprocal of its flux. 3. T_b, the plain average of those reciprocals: 0.064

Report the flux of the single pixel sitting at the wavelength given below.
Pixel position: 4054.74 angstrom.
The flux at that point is 15.45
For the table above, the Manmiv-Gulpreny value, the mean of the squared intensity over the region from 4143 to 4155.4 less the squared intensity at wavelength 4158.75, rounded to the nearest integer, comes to -62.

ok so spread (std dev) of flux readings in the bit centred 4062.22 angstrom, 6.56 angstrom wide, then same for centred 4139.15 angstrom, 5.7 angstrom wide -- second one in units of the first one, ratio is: 1.1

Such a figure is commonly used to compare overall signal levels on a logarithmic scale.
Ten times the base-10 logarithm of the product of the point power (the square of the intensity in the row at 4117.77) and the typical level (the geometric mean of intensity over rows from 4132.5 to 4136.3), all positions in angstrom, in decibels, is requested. 37.0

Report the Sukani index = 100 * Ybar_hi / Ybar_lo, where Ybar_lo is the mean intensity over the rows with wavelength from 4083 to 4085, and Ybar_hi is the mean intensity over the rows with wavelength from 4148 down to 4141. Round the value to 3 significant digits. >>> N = 123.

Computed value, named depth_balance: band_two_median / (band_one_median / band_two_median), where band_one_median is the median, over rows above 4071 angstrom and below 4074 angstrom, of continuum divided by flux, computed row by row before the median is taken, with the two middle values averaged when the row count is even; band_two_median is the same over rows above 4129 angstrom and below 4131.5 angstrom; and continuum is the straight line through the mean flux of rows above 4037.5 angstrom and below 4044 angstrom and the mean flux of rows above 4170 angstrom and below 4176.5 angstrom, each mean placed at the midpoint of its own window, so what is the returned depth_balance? 0.86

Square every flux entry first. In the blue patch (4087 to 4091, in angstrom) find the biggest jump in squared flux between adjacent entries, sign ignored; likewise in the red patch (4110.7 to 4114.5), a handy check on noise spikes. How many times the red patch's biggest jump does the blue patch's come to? 1.6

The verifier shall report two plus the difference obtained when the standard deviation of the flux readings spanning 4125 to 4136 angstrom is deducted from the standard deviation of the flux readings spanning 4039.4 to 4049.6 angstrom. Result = 2.8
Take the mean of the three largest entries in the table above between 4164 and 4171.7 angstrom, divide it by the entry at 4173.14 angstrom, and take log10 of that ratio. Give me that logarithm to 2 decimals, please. 0.13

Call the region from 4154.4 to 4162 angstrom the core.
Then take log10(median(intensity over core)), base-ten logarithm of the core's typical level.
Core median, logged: 1.23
